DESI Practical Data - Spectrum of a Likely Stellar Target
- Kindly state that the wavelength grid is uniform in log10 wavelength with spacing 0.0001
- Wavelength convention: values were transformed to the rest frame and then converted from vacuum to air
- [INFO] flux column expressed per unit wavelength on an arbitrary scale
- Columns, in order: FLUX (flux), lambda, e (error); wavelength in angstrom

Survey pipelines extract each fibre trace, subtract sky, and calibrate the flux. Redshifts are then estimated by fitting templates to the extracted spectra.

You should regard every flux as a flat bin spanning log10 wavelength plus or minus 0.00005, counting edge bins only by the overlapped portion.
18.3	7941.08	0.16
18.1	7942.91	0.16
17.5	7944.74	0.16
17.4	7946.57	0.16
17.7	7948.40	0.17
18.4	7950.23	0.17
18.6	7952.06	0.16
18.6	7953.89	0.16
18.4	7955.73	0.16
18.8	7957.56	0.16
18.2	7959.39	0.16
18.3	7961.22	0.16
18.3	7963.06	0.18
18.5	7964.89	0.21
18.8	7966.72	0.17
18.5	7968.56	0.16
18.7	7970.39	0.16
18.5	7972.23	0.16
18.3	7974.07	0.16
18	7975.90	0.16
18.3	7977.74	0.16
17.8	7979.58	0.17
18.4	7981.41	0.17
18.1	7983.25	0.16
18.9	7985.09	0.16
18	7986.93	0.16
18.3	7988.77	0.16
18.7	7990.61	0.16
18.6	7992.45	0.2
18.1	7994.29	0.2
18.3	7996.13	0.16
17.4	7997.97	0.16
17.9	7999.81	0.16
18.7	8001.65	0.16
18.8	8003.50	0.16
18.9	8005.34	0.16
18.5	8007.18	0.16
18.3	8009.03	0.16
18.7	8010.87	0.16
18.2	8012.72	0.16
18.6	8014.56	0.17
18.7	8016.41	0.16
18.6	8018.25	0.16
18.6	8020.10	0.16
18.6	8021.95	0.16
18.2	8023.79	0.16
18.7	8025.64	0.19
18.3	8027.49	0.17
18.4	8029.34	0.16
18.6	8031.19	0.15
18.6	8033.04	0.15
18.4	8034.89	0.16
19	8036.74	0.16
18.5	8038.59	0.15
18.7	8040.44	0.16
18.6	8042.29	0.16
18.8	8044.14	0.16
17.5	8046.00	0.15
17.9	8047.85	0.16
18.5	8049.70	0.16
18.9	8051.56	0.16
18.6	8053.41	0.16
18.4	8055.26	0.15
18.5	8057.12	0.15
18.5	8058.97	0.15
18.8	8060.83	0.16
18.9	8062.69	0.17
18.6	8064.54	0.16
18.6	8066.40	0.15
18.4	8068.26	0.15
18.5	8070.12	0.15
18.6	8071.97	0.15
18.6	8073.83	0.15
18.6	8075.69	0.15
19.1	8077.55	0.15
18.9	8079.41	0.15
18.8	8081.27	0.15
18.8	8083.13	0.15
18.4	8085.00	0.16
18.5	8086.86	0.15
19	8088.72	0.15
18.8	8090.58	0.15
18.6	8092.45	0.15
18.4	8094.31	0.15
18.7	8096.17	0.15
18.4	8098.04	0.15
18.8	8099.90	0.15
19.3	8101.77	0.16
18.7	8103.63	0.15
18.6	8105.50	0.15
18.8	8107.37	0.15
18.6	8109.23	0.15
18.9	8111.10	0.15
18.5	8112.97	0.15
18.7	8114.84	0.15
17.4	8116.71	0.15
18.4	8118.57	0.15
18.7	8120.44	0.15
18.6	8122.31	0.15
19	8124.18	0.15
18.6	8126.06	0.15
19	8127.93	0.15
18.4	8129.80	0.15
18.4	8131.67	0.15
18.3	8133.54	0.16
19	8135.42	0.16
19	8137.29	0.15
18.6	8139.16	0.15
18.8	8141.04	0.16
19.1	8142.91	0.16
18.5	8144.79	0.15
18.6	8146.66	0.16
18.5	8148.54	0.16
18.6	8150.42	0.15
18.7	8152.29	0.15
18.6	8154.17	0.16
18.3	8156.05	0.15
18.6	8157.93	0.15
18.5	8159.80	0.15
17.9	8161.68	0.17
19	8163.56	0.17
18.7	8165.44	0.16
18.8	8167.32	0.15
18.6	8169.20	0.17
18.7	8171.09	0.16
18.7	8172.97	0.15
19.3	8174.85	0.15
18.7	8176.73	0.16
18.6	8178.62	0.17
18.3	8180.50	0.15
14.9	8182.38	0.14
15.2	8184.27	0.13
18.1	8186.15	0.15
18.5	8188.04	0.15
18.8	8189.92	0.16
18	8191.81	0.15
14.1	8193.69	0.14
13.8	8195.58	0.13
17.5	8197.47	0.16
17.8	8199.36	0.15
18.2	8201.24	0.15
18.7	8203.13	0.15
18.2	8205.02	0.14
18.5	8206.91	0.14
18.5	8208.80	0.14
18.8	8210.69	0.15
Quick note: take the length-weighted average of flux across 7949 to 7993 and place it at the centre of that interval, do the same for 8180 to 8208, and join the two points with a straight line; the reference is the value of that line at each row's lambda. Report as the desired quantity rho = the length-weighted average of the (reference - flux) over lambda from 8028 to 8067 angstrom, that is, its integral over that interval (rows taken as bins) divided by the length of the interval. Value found -0.53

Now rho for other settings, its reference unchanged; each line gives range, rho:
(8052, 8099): -0.79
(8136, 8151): -1.22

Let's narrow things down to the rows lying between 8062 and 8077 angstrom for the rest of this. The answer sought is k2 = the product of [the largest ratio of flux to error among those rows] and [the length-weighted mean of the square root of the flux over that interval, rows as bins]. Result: 535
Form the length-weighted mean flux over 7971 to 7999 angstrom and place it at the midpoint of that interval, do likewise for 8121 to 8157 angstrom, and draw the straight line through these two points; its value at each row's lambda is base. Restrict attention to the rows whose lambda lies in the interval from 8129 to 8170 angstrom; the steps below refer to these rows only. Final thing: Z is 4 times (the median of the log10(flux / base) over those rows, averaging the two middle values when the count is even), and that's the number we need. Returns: -0.01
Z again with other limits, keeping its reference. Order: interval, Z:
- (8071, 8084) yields 0.03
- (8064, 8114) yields 0.01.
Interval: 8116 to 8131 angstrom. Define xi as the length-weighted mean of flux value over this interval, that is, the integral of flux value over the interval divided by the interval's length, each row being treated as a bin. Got 18.5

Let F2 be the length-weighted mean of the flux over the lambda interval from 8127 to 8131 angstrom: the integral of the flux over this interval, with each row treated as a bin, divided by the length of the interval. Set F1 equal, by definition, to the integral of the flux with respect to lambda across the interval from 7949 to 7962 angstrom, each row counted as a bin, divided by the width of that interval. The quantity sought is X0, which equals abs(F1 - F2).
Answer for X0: 0.24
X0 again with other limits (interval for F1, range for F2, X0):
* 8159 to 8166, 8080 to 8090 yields 0.20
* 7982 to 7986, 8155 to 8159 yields 0.00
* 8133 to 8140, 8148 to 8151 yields 0.22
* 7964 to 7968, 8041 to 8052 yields 0.28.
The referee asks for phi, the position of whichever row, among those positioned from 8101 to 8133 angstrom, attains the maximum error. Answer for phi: 8101.77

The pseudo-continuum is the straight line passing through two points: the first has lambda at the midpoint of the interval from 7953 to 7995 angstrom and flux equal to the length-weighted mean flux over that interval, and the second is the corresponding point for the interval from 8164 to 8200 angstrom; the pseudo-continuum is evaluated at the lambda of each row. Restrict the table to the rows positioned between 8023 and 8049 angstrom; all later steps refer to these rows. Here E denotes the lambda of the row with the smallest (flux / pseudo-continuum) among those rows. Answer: 8046.00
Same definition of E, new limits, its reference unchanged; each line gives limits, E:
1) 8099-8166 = 8116.71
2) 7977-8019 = 7997.97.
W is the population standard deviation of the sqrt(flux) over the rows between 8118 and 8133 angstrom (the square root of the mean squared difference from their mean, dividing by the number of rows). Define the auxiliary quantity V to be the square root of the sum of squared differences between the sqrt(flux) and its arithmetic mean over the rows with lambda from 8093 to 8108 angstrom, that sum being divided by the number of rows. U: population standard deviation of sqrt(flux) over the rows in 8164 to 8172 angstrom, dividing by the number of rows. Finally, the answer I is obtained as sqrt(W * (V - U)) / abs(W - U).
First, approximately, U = 0.01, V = 0.031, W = 0.0271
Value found 1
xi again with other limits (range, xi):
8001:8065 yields 18.5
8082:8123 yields 18.6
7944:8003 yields 18.3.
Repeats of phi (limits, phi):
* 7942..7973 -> 7964.89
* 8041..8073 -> 8062.69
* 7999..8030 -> 8025.64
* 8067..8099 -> 8085.00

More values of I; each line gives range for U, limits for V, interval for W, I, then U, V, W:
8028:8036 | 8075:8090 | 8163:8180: 1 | 0.01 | 0.026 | 0.0245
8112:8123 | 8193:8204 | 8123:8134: 4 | 0.05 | 0.246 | 0.0330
